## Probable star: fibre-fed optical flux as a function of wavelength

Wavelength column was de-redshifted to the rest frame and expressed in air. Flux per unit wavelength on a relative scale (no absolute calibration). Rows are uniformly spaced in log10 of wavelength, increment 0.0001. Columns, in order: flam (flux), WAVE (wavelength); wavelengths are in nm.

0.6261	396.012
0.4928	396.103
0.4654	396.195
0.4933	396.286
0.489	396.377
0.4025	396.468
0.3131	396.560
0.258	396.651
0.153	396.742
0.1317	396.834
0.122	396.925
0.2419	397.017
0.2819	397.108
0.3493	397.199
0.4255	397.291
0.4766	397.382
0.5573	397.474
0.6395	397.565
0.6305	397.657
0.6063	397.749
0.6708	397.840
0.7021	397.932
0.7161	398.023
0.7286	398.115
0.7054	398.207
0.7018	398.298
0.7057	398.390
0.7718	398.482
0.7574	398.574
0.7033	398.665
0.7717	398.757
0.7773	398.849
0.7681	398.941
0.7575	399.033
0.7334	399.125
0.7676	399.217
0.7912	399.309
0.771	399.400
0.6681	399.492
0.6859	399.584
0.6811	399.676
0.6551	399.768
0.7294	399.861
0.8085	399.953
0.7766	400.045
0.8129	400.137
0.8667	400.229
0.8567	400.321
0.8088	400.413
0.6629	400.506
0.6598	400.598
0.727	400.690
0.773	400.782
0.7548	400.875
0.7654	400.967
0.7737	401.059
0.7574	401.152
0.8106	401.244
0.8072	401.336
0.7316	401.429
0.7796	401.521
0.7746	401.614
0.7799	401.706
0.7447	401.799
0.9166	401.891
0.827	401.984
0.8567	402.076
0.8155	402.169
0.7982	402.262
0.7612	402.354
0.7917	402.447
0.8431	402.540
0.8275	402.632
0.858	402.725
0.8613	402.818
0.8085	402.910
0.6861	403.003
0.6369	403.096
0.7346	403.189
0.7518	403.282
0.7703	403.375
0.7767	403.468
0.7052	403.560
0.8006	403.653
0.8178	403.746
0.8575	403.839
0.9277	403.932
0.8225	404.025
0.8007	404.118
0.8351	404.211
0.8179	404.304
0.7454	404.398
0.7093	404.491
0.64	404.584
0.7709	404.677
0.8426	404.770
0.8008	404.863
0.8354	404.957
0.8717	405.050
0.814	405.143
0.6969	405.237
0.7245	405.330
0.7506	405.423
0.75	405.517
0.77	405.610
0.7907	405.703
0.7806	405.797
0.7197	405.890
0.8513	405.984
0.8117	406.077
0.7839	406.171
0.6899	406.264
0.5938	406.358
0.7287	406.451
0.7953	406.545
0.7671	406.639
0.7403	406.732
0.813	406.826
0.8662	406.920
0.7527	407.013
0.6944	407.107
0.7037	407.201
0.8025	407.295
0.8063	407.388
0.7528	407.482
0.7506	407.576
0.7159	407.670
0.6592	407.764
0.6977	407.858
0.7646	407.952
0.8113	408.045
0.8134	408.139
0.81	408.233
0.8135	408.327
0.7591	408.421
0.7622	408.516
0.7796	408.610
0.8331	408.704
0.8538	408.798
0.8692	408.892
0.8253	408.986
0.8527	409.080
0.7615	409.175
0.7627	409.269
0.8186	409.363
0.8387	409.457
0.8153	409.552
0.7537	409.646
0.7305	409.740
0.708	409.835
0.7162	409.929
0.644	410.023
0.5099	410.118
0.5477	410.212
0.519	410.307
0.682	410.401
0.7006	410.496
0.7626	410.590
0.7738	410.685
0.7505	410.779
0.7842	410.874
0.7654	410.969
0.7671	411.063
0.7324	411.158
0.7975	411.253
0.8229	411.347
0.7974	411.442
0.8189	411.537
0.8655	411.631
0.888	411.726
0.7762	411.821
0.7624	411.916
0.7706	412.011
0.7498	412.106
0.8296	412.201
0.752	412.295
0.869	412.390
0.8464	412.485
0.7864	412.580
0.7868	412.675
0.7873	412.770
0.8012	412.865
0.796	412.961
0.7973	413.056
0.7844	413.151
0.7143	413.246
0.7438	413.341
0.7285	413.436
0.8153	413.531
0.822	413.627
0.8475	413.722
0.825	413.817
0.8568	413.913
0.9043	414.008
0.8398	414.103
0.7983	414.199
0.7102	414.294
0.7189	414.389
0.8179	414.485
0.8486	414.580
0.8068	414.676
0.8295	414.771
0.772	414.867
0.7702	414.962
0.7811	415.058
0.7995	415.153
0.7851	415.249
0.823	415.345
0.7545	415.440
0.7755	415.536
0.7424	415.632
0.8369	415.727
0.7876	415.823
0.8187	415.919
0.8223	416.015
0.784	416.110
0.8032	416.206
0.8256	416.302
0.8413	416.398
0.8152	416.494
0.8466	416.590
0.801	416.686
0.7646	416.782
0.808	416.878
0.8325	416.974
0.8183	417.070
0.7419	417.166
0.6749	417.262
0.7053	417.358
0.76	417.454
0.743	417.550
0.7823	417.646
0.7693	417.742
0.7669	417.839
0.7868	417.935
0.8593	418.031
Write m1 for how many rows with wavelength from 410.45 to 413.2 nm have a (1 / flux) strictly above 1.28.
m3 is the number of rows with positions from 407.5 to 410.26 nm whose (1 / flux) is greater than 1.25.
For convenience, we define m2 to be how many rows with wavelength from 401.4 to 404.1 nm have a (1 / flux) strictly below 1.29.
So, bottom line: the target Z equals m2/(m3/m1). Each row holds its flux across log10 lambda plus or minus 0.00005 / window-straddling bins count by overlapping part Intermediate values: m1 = 12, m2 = 19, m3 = 17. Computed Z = 13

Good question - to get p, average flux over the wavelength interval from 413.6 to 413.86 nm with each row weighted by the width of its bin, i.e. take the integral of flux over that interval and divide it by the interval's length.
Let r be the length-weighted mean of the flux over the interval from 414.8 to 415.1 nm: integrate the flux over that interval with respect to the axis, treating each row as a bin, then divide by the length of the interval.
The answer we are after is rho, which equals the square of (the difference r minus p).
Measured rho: 0.003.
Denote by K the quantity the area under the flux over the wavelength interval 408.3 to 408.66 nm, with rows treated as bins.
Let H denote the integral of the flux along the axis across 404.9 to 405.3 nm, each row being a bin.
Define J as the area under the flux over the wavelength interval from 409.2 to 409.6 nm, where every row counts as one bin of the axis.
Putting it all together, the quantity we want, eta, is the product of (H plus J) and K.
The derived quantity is 0.179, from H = 0.320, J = 0.32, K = 0.279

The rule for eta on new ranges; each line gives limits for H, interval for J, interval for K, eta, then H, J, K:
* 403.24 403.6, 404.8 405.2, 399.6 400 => 0.172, 0.271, 0.33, 0.286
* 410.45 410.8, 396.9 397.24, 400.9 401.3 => 0.108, 0.262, 0.09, 0.311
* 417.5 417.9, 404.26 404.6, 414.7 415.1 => 0.176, 0.306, 0.25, 0.316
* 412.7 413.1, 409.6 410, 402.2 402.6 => 0.194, 0.317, 0.29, 0.320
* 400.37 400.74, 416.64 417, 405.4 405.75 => 0.148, 0.264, 0.29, 0.268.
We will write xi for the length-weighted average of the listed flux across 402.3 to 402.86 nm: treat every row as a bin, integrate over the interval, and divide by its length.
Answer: 0.82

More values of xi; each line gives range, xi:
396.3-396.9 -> 0.30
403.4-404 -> 0.81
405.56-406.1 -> 0.79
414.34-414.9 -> 0.80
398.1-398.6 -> 0.73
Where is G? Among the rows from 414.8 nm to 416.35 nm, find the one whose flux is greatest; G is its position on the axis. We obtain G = 415.727 nm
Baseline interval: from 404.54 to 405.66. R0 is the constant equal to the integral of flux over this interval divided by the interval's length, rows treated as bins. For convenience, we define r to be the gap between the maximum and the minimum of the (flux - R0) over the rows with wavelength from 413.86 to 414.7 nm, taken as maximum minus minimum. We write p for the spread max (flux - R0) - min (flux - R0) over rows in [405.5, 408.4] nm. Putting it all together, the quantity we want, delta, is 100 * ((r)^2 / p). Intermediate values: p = 0.27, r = 0.19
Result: 14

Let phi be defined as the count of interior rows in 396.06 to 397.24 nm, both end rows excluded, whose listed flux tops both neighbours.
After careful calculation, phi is 1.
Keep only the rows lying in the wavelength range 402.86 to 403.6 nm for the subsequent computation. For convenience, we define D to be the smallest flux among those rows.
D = 0.6369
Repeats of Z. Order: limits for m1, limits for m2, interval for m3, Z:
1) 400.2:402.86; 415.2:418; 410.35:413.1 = 13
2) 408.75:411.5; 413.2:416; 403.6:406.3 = 26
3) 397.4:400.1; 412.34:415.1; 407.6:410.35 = 35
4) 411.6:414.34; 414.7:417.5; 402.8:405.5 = 13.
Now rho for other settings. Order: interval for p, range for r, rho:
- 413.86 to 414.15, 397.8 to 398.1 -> 0.028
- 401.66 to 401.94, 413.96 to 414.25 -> 0.001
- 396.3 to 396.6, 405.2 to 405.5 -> 0.099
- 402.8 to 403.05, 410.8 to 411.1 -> 0.000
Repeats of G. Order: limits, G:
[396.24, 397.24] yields 396.286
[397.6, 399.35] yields 399.309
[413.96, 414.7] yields 414.008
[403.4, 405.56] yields 403.932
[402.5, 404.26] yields 403.932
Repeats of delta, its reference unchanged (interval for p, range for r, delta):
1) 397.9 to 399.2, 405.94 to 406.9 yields 88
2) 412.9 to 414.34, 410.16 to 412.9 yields 70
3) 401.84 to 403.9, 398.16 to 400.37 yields 16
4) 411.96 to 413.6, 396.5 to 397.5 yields 122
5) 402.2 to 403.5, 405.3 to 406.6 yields 30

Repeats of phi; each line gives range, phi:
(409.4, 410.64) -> 2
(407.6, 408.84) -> 2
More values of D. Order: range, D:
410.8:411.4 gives 0.7324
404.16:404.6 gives 0.64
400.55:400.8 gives 0.6598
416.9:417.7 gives 0.6749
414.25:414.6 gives 0.7102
